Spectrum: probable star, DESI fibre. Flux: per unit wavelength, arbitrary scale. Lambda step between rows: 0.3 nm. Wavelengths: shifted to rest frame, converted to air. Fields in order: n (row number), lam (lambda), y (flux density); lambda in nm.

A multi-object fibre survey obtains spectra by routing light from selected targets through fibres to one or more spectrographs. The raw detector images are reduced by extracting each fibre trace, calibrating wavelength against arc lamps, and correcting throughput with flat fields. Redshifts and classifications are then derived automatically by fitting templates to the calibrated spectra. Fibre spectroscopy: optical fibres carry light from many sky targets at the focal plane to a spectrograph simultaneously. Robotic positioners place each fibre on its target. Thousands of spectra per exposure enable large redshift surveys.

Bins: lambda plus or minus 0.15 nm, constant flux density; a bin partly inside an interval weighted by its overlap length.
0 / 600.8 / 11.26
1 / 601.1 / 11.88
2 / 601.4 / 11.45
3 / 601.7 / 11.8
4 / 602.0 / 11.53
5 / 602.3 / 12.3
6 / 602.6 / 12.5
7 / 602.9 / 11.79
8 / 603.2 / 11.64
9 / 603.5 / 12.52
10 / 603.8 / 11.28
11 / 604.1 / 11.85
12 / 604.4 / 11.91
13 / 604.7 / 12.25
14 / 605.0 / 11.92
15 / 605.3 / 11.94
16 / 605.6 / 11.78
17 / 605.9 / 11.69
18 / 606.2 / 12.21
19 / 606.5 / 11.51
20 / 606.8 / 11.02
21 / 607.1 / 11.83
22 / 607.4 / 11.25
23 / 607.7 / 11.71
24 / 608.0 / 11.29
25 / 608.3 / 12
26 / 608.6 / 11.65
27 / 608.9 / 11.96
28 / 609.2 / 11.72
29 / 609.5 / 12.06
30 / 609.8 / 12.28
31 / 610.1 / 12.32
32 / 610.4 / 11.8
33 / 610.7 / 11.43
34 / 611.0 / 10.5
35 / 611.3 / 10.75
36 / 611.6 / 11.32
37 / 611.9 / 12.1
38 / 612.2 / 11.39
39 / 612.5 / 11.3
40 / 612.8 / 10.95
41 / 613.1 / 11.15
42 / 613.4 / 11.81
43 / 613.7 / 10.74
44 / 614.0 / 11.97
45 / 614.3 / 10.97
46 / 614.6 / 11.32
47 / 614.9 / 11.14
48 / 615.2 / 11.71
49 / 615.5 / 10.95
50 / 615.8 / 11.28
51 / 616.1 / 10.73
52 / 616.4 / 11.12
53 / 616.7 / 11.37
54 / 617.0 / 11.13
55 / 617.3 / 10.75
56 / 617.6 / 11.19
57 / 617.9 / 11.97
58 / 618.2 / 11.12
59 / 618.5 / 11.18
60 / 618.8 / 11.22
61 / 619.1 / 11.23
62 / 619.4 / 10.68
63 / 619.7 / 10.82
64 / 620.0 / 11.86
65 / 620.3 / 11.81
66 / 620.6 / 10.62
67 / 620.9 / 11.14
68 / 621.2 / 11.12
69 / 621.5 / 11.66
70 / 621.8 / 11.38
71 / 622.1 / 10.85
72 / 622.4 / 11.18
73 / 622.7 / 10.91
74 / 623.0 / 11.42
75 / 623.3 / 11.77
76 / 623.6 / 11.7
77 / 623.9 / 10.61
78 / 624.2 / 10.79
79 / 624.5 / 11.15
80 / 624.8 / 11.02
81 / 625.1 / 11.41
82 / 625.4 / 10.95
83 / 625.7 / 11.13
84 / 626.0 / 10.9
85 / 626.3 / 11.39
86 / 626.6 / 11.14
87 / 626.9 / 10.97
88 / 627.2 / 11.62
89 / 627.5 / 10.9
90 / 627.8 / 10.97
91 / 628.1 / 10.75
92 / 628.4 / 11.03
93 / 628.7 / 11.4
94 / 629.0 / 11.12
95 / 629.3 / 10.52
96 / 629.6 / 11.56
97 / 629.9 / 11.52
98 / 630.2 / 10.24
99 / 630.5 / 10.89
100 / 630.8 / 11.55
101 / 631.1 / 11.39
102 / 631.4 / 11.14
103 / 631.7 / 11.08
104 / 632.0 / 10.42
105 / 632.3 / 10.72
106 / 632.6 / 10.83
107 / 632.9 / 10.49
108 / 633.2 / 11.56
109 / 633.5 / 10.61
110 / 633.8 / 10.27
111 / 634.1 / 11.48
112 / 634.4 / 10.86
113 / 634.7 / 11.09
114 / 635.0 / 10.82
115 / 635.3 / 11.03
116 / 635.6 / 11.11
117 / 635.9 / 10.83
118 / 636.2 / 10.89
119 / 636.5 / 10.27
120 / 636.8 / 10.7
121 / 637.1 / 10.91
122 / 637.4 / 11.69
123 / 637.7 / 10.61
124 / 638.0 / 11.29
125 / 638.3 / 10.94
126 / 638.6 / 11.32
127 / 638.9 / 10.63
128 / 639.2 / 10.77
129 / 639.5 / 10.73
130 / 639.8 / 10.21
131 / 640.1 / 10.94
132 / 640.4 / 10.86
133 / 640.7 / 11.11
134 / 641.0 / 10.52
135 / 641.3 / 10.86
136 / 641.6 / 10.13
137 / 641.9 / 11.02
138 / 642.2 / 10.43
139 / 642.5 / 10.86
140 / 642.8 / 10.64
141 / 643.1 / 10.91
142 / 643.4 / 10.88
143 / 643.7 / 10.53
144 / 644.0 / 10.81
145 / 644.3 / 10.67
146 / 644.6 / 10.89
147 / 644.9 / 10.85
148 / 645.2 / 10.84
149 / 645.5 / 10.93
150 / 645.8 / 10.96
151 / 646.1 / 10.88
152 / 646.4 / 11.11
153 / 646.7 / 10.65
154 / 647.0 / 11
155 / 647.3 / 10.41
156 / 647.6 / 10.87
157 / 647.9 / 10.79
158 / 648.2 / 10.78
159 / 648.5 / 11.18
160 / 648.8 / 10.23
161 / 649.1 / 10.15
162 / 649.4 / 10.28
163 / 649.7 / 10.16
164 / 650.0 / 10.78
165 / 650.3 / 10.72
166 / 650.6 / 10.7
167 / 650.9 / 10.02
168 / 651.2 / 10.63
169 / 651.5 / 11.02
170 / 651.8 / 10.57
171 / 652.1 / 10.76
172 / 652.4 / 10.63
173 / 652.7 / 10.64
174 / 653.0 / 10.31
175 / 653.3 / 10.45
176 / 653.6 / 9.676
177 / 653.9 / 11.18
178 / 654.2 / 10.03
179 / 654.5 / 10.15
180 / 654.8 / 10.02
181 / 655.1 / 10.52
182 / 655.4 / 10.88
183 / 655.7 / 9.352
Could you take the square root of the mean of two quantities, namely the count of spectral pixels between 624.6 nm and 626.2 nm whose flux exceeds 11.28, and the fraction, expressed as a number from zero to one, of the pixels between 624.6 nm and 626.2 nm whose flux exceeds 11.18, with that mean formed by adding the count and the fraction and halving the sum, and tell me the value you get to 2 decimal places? 0.77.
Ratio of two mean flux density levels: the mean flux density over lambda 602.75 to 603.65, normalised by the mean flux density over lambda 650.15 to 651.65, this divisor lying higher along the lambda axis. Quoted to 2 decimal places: 1.13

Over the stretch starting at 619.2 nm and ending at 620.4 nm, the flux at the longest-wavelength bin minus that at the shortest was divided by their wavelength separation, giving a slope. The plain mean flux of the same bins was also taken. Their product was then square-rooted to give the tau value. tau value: 3.8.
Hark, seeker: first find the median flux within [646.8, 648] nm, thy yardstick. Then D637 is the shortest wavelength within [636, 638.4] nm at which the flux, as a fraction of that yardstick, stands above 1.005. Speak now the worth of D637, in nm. 636.2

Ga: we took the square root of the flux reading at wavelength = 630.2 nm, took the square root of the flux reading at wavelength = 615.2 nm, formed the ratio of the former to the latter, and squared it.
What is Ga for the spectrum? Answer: 0.87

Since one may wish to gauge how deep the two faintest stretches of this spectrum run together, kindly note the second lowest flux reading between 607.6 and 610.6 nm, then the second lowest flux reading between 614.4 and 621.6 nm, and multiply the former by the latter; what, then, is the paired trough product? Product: 124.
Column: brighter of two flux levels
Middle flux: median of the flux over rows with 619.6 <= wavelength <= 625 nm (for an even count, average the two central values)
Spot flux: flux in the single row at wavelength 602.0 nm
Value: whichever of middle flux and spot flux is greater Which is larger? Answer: 11.5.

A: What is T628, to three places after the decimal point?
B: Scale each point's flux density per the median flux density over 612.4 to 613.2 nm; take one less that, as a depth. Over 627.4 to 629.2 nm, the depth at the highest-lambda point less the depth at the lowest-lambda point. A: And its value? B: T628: -0.020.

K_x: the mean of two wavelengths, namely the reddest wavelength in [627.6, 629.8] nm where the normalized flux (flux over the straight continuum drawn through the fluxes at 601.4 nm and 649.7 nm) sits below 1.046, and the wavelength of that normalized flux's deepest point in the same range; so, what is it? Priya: 629.30 nm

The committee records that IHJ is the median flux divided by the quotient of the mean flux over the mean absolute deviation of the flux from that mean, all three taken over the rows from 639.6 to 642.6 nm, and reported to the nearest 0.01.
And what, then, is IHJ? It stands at 0.30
